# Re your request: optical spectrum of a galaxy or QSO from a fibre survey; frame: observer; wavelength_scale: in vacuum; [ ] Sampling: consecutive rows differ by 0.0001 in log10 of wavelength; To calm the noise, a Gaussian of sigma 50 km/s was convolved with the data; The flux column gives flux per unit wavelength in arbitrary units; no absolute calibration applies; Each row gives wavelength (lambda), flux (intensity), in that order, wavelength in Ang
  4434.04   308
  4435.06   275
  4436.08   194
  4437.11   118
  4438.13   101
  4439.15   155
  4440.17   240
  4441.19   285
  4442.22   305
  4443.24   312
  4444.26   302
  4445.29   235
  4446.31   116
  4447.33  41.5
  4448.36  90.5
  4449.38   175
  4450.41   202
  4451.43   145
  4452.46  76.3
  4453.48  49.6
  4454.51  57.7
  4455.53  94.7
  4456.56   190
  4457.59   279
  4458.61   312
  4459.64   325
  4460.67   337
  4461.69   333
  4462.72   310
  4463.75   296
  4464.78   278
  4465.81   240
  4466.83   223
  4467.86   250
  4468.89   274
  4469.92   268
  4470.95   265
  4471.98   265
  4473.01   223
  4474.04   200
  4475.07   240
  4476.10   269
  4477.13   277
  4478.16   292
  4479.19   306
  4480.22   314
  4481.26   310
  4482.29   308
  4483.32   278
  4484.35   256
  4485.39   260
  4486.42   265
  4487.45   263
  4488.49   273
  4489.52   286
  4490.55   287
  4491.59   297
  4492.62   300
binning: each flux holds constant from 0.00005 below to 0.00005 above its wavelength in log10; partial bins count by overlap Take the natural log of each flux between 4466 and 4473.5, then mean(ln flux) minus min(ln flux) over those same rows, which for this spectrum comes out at 0.12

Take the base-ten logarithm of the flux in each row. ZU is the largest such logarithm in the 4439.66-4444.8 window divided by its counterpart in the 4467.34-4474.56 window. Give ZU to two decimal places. 1.02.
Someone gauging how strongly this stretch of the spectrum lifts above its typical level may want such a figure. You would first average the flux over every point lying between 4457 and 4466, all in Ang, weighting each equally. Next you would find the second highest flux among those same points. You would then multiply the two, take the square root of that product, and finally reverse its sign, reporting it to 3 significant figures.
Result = -317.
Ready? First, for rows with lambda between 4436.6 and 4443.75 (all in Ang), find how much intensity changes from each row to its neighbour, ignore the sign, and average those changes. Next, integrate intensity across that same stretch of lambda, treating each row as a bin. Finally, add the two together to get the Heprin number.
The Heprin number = 1588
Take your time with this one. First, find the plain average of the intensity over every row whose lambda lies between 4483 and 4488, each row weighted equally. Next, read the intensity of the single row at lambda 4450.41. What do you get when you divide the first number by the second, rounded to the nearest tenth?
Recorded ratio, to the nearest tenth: 1.3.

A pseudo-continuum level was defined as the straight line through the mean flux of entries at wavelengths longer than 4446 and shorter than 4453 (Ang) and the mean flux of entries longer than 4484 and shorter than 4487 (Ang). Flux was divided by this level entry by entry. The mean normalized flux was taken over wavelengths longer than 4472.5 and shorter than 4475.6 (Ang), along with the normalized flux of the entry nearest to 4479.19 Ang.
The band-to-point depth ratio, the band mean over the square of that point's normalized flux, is 0.61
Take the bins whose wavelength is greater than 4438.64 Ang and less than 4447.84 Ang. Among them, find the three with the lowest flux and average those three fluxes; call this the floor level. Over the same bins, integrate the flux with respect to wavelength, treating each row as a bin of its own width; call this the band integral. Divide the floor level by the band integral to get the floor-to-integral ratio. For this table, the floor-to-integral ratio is 0.051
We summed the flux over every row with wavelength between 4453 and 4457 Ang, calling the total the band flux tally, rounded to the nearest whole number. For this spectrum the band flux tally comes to 392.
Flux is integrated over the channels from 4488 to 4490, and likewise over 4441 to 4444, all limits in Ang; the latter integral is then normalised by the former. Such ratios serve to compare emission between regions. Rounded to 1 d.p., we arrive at 1.6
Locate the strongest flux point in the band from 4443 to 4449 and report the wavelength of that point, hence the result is 4443.24 Ang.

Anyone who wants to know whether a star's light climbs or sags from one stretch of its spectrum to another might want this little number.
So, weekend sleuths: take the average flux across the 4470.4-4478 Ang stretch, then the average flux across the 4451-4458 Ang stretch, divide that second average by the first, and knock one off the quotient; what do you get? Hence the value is -0.5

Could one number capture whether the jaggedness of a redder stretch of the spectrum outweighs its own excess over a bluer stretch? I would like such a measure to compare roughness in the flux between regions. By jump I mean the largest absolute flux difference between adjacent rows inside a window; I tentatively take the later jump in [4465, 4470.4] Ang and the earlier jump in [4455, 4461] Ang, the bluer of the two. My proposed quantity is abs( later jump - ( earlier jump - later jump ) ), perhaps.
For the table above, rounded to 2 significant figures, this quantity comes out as 41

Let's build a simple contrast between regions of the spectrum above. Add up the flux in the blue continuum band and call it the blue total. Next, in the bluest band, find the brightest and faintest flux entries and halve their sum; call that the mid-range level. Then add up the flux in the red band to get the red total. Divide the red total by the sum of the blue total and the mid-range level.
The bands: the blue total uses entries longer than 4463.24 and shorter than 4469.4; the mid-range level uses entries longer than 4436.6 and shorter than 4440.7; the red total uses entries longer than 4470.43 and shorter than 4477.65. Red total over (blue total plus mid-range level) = 1.00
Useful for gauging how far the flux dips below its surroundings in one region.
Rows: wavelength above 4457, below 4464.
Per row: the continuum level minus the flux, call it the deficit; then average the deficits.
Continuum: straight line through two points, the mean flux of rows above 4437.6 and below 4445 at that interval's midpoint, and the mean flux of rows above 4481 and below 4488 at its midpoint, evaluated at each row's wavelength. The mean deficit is -55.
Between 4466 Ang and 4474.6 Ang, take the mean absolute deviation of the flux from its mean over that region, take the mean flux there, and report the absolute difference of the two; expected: 223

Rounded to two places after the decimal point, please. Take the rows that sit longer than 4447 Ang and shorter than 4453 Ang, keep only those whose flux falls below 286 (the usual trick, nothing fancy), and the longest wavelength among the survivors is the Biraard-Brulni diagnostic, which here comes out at 4452.46 Ang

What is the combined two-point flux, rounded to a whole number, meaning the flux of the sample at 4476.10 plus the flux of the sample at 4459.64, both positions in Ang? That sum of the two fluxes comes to 594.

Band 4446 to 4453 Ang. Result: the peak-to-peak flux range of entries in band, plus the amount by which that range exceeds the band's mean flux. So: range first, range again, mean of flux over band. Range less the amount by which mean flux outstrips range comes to 200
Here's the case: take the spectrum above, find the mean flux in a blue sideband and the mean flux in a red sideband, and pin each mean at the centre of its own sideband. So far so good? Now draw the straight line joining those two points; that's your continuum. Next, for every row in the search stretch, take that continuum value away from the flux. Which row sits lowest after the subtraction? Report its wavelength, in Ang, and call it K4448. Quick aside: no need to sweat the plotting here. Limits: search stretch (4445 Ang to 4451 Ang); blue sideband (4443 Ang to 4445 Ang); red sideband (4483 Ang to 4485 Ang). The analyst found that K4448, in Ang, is 4447.33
